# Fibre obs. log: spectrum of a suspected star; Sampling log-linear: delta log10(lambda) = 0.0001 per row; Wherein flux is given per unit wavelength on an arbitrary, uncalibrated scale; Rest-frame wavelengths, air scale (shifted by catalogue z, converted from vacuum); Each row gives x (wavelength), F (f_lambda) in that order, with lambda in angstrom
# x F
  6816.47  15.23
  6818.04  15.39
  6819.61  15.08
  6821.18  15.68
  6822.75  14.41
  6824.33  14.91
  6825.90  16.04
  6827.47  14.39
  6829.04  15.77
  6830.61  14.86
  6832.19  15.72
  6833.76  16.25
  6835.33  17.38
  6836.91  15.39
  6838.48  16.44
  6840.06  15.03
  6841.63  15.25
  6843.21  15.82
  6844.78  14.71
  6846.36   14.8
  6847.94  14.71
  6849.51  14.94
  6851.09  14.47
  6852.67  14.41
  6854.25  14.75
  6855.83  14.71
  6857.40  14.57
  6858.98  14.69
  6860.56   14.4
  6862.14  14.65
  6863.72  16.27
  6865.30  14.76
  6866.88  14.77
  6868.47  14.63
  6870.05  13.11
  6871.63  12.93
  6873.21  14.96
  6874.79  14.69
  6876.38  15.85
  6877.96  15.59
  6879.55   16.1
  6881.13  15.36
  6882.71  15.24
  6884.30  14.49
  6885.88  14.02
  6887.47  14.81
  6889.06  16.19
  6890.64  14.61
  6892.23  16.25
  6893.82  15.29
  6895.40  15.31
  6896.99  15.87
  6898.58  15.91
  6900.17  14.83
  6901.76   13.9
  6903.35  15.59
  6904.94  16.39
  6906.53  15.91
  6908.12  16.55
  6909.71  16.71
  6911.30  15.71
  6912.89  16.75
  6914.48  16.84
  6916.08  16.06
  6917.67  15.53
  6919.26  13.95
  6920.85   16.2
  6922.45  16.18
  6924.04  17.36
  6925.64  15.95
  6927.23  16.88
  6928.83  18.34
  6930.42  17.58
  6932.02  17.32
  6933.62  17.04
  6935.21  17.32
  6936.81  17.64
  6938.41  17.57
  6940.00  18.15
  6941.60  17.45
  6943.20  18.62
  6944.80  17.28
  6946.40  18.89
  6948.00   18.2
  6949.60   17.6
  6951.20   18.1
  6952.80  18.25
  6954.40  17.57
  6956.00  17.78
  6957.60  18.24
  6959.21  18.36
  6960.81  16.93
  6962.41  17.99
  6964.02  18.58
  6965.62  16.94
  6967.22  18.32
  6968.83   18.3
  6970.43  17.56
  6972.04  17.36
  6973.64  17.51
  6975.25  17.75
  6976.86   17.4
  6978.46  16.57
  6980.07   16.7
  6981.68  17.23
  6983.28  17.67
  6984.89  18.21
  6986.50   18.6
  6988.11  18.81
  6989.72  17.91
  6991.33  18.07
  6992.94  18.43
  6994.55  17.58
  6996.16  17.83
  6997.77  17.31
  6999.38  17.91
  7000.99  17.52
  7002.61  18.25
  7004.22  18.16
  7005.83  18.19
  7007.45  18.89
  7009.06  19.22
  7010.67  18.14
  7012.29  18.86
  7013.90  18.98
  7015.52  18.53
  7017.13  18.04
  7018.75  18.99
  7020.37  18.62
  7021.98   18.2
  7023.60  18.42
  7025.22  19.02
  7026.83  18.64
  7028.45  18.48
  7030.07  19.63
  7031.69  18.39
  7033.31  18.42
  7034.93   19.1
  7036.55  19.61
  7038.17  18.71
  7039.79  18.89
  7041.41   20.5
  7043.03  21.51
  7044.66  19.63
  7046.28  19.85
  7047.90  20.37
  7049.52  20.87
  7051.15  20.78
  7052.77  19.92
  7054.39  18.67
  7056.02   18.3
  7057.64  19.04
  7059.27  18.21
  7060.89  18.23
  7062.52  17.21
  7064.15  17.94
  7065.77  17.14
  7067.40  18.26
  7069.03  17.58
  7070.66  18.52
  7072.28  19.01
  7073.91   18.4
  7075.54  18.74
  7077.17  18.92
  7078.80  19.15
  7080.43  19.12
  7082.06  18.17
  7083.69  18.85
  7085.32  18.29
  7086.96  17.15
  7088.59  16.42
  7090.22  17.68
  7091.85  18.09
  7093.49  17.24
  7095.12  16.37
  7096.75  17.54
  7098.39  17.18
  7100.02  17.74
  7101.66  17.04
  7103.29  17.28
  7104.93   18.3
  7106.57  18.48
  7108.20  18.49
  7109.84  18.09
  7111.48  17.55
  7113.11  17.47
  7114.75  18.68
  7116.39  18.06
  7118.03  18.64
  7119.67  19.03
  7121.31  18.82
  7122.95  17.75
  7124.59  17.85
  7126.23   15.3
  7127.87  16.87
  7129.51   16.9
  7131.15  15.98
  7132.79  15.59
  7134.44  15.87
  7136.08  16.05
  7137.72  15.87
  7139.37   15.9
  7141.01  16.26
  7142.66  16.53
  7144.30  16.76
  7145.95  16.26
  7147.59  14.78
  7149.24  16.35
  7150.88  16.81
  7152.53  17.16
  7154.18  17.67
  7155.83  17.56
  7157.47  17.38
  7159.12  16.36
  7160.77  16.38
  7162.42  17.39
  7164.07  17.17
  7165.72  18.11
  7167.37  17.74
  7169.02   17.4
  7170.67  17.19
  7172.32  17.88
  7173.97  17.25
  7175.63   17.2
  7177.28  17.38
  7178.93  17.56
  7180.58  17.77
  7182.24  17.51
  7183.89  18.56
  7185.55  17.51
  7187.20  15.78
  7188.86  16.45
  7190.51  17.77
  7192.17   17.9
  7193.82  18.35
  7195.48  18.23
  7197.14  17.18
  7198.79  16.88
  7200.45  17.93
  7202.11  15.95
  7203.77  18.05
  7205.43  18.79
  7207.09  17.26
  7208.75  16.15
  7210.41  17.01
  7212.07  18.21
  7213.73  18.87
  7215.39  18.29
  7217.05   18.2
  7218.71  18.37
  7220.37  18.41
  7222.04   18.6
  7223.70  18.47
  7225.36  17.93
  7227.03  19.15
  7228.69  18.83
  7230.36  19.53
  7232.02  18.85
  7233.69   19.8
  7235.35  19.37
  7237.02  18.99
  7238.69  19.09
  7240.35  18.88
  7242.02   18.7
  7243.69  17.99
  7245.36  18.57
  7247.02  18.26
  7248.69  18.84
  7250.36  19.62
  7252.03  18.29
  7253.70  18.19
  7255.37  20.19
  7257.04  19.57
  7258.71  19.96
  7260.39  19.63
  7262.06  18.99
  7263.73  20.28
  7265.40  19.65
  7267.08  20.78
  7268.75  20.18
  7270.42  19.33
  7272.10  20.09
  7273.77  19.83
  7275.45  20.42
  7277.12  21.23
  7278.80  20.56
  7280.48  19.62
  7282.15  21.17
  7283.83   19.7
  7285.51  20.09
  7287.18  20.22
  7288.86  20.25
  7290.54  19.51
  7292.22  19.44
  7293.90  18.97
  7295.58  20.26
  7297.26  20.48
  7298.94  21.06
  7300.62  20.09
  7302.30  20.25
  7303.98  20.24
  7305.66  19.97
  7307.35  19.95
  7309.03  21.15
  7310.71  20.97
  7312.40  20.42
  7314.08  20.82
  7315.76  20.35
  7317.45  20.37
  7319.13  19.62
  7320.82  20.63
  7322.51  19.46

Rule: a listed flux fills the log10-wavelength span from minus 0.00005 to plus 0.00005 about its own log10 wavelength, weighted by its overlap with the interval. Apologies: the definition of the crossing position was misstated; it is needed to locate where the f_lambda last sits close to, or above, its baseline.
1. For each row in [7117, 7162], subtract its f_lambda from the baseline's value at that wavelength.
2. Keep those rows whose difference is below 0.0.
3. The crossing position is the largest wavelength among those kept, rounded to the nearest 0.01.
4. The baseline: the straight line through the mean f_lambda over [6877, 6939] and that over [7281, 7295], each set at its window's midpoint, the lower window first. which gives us 7121.31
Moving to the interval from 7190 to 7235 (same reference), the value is 7233.69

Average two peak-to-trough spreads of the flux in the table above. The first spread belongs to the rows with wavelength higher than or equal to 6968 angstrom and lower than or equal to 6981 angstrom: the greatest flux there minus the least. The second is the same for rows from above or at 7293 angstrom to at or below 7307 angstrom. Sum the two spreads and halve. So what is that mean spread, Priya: 1.9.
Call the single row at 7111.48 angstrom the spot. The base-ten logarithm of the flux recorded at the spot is 1.24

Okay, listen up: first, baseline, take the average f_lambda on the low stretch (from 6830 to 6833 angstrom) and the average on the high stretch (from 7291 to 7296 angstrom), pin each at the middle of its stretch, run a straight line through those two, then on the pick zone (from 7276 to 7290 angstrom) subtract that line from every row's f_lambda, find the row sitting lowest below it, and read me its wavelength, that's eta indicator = 7280.48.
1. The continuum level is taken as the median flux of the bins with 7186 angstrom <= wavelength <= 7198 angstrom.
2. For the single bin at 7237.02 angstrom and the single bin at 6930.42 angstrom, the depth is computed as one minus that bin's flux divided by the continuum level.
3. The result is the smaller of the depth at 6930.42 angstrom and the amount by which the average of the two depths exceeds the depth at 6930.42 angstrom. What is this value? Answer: -0.040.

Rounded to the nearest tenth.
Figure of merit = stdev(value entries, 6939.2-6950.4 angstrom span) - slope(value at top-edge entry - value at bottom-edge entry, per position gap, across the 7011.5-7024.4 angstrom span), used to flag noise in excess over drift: 0.6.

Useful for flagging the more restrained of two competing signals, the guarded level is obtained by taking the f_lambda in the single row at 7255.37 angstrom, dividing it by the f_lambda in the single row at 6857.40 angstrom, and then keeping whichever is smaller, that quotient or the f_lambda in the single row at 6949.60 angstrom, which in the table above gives 1.39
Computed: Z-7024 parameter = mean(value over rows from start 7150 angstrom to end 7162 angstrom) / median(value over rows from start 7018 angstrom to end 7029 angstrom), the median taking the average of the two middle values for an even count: 0.92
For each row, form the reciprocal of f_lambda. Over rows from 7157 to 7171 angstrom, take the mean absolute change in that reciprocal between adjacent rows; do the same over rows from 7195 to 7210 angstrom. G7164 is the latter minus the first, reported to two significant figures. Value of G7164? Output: 0.0024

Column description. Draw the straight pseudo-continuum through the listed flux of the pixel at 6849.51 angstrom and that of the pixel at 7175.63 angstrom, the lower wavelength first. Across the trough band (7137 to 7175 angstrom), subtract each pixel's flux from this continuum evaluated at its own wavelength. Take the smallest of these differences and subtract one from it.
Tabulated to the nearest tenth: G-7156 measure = -2.0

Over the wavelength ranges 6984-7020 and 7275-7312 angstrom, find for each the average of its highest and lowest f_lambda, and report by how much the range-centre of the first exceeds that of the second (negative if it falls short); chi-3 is -1.8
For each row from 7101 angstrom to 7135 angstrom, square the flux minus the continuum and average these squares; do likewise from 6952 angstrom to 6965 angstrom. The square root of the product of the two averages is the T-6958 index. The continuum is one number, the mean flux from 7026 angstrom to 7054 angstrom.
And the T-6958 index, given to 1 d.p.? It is 4.0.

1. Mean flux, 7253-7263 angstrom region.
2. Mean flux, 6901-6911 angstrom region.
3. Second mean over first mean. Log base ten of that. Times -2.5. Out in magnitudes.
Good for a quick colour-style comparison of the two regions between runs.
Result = 0.22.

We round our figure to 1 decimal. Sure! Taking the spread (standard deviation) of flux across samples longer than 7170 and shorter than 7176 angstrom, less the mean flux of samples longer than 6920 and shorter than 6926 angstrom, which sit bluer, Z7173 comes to -16.1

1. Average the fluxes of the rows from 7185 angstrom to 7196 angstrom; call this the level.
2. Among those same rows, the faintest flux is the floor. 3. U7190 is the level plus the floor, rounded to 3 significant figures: 33.2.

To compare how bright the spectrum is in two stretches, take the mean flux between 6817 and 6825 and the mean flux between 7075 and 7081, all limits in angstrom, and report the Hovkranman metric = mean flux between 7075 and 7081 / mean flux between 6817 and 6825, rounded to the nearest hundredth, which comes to 1.26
